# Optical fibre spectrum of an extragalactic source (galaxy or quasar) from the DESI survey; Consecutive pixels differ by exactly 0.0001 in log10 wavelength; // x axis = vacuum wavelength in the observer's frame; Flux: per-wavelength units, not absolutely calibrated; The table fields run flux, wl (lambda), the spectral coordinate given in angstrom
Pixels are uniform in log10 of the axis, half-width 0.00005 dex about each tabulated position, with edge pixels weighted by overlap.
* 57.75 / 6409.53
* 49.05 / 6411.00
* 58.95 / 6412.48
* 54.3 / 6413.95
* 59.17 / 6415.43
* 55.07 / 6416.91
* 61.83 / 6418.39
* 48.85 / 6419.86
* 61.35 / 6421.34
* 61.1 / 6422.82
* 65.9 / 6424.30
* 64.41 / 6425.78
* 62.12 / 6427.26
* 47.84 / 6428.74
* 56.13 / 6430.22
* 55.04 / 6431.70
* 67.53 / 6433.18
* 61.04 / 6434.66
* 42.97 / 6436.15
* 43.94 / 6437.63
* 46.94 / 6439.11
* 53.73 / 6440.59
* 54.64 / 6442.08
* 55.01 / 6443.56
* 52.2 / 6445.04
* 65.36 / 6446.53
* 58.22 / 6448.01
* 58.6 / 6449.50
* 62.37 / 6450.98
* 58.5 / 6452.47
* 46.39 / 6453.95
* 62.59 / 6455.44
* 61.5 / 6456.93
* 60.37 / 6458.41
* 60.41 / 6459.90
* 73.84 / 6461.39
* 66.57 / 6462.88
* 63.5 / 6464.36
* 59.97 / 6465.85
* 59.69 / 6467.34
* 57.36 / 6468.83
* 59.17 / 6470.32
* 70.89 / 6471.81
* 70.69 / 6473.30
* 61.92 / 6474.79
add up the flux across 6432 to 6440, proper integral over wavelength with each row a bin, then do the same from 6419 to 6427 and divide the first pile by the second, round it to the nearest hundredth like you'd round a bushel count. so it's 0.87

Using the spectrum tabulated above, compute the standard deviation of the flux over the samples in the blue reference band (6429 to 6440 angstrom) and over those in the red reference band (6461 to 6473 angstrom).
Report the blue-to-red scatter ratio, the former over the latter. 1.5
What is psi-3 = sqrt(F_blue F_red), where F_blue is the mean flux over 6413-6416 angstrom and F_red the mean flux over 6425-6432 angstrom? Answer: 57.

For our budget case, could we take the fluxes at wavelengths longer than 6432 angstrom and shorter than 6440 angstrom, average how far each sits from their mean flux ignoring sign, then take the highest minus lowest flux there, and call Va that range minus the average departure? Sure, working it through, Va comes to 15.1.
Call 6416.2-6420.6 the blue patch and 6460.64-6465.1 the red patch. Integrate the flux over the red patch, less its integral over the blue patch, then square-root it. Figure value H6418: 8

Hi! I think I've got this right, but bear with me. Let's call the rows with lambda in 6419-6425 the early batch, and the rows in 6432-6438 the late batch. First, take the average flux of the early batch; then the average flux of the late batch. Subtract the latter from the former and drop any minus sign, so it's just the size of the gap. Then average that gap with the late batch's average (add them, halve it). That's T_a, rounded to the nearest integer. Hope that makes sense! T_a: 30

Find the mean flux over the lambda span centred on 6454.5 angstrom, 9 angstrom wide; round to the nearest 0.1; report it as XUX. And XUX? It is 58.6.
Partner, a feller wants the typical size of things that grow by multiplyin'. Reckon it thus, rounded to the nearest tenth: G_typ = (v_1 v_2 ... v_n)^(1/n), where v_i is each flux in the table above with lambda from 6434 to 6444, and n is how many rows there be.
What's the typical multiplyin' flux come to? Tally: 50.8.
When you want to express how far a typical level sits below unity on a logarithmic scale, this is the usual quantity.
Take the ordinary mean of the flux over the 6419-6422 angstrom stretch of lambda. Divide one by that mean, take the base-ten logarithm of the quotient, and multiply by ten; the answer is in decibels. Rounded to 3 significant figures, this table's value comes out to -17.4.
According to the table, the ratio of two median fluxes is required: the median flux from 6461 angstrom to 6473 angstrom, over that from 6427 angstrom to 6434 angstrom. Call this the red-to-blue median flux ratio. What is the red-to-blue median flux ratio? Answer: 1.100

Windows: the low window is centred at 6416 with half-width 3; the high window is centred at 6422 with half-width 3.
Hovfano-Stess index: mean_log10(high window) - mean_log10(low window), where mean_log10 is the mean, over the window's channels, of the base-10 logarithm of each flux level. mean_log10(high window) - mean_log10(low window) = 0.01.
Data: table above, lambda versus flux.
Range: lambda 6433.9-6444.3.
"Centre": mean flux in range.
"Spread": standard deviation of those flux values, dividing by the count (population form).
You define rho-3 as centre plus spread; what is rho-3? 57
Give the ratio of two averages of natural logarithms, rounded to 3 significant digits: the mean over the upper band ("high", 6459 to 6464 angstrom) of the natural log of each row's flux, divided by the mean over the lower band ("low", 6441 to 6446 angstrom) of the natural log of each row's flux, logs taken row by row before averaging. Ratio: 1.05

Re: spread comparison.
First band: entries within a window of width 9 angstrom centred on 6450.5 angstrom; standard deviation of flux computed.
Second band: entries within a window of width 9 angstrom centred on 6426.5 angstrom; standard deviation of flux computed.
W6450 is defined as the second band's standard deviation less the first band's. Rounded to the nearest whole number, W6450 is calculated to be 0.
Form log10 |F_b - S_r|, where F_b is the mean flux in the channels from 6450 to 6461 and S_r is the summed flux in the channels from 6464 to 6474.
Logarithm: 2.58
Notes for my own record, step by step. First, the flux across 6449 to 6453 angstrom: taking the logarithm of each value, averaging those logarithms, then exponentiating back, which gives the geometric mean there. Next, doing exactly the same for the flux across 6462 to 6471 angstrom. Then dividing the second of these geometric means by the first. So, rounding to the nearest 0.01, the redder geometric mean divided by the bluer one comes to 1.02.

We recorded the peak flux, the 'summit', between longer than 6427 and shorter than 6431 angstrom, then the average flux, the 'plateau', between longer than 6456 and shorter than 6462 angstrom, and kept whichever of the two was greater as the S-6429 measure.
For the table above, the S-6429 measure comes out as 64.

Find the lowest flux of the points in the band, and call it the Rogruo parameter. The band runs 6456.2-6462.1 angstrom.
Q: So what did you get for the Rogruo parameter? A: 60.37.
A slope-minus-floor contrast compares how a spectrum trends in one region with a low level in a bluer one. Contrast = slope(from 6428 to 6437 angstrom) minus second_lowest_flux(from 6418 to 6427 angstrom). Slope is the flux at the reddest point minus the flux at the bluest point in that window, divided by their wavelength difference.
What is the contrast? -62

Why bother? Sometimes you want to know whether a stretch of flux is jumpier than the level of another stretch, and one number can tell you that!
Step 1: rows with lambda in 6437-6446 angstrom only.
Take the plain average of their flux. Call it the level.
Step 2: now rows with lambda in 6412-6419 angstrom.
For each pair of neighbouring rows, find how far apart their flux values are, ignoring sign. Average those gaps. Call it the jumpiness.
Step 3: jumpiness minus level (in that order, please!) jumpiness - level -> -46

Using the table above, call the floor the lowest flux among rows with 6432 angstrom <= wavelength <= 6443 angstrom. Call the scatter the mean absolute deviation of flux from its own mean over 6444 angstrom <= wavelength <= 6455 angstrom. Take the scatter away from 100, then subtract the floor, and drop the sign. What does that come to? 52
